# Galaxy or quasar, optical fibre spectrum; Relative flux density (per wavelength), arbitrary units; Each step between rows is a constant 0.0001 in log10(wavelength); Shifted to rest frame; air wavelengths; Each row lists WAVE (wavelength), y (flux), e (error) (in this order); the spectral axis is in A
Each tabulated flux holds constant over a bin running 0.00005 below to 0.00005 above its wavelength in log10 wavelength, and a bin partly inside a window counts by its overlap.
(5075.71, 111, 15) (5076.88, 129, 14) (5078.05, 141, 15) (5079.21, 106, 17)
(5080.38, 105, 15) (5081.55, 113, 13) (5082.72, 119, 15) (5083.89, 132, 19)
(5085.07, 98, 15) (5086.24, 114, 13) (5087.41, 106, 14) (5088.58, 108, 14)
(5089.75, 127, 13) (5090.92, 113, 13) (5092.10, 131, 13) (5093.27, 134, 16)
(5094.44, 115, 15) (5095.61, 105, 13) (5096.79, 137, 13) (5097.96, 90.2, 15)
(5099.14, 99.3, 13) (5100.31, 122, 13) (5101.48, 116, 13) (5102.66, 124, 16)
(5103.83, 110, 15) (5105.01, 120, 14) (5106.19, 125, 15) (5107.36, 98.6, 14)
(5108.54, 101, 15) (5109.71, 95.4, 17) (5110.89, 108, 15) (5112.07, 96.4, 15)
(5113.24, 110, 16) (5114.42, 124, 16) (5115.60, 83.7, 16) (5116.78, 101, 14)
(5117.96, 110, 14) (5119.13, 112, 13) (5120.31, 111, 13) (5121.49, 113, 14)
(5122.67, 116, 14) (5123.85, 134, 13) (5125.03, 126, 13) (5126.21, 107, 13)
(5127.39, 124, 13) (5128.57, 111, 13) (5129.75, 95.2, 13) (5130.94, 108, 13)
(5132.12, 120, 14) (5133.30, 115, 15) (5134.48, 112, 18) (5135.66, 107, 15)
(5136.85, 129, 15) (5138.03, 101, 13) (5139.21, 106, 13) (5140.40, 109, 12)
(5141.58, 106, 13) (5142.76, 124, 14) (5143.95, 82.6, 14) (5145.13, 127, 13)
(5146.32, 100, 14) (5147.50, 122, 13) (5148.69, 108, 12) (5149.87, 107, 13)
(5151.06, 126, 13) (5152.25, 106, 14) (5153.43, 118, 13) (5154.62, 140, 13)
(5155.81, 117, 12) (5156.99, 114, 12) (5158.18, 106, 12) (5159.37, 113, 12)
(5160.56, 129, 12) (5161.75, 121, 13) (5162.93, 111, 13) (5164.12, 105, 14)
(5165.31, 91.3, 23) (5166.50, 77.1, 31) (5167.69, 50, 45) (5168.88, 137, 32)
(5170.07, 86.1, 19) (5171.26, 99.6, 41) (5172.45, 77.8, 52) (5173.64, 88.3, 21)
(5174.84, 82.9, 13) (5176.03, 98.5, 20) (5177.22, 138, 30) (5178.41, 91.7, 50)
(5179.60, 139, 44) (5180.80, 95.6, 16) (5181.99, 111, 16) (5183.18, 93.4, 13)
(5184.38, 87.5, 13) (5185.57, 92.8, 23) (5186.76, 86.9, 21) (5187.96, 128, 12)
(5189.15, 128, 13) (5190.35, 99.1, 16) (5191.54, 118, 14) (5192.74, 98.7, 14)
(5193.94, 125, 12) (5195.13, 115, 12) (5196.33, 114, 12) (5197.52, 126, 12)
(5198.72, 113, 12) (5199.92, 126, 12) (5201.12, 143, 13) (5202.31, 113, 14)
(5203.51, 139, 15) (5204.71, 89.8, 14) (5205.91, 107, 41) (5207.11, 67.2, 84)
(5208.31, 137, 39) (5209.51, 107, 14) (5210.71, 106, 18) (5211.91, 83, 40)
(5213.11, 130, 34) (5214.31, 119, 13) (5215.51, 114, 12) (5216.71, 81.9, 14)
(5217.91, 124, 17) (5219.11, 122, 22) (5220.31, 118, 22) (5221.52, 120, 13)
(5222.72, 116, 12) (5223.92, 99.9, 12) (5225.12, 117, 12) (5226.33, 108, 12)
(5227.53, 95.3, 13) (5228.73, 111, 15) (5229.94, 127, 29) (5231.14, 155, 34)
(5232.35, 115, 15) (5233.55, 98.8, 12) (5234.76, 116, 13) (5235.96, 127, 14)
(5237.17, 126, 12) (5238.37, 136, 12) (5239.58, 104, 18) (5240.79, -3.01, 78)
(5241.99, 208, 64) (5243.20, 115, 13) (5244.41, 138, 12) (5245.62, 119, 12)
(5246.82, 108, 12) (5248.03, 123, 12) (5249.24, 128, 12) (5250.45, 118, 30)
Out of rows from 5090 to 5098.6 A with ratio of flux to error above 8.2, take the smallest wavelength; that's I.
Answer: 5090.92 A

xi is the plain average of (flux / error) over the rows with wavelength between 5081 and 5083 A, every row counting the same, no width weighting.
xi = 8.3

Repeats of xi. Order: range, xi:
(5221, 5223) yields 9.4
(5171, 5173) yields 2.0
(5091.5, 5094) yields 9.2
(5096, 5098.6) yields 8.3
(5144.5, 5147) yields 8.5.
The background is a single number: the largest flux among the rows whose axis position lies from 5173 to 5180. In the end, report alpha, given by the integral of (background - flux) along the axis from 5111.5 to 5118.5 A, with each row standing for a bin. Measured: 244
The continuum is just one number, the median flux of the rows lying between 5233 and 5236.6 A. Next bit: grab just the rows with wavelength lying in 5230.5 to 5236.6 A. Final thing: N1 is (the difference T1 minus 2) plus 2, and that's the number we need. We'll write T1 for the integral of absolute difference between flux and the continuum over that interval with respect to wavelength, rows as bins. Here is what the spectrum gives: 83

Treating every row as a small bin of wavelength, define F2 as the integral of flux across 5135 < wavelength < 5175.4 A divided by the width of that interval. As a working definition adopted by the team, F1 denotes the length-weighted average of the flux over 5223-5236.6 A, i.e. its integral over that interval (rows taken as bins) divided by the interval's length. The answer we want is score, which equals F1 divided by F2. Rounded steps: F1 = 116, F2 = 106.6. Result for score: 1.08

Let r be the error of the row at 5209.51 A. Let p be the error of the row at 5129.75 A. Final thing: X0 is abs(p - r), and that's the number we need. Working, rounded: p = 13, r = 14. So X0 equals 1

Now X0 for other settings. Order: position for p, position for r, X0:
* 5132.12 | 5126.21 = 1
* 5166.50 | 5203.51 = 16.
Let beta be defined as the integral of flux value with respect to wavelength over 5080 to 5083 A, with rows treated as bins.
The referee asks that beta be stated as 336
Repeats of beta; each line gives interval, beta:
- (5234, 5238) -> 492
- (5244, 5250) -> 736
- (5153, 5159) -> 712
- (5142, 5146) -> 441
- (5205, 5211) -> 624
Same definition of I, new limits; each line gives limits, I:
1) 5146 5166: 5147.50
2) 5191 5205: 5191.54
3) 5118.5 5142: 5119.13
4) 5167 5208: 5187.96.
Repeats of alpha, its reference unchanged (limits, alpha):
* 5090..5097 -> 119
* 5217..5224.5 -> 178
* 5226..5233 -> 141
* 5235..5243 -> 182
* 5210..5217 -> 226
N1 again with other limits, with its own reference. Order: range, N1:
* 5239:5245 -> 296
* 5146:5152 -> 57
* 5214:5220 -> 63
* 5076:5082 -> 74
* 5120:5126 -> 44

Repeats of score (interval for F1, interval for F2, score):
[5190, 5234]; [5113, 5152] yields 1.02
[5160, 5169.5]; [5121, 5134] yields 0.89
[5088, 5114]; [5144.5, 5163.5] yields 0.97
